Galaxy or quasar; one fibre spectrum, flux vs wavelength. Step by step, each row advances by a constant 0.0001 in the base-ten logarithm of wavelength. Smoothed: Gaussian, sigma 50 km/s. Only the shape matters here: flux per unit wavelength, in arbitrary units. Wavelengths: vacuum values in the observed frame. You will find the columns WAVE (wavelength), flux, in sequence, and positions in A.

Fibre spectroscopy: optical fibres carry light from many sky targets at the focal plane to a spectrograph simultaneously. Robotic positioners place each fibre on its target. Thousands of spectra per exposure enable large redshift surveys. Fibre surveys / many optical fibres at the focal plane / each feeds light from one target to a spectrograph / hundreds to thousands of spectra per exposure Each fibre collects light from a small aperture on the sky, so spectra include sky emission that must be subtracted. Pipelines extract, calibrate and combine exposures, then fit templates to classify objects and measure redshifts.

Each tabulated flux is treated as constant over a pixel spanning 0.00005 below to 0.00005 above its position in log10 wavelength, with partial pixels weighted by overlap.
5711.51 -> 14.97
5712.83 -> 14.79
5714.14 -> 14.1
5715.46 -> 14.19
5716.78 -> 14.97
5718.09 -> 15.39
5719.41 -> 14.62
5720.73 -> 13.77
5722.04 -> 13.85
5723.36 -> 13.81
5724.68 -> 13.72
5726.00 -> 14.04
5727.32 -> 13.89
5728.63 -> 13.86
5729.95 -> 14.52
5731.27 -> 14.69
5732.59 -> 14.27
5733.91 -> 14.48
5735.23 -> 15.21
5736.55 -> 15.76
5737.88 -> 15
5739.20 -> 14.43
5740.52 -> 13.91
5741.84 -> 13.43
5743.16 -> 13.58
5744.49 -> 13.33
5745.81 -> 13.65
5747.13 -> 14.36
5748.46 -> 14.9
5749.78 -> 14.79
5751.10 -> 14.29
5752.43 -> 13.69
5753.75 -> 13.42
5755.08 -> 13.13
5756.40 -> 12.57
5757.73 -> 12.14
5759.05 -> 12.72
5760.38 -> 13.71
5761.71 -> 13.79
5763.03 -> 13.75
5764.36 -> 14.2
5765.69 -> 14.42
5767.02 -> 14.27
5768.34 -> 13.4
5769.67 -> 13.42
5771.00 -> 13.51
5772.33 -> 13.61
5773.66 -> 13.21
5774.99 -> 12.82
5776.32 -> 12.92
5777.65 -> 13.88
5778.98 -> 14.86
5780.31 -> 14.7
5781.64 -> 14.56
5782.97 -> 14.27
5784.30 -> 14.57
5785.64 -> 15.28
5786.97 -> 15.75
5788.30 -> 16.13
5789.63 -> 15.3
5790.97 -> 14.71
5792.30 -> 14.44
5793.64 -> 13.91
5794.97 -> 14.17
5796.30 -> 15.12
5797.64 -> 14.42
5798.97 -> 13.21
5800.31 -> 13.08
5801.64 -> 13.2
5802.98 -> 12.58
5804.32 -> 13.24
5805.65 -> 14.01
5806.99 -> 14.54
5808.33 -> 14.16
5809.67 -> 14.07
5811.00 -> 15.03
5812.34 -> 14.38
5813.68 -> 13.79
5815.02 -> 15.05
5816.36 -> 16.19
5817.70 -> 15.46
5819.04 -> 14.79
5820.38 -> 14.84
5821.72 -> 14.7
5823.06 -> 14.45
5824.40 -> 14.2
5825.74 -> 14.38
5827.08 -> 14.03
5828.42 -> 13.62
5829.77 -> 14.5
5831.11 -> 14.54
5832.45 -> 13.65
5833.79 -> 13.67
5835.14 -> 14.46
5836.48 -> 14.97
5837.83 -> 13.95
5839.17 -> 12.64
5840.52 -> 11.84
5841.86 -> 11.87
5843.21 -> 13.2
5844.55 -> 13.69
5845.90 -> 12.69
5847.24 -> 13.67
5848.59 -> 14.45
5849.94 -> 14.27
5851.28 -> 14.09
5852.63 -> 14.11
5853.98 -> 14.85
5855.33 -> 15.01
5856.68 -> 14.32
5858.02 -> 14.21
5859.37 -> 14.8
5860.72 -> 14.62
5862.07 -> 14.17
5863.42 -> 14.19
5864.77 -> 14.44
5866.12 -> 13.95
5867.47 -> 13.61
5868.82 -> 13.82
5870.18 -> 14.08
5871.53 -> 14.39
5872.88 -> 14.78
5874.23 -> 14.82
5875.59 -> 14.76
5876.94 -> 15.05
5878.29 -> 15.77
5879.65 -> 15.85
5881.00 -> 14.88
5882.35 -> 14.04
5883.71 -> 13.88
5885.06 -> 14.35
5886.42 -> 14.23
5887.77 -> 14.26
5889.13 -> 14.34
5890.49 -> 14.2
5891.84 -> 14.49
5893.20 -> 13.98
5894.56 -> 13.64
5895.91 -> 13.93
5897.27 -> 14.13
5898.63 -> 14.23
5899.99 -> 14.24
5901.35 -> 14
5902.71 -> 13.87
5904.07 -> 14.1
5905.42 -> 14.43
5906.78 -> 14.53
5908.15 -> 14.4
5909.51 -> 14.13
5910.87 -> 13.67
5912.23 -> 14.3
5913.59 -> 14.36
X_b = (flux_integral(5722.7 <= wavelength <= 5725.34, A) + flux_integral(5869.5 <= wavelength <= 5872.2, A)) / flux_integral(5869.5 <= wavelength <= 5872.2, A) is 1.94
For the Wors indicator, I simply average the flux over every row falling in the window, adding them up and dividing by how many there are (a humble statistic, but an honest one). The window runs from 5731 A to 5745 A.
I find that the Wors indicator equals 14.4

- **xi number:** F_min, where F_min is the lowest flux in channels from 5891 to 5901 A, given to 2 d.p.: 13.64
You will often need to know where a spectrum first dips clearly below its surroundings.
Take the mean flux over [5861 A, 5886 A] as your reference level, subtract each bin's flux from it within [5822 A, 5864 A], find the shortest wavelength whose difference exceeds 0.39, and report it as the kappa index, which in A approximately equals 5827.08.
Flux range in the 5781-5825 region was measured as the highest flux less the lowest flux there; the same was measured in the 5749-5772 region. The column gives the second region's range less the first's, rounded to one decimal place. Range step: -1.0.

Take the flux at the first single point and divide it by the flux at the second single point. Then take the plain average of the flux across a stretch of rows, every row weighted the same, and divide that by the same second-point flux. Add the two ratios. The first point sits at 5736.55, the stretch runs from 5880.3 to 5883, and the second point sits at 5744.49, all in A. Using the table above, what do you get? 2.27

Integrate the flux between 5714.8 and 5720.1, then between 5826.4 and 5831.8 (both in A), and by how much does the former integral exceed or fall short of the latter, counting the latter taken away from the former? 1.8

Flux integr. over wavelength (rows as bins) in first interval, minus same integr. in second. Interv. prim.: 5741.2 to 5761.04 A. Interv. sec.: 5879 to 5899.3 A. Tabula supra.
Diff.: -21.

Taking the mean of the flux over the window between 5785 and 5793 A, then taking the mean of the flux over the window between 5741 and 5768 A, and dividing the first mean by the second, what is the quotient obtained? 1.11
